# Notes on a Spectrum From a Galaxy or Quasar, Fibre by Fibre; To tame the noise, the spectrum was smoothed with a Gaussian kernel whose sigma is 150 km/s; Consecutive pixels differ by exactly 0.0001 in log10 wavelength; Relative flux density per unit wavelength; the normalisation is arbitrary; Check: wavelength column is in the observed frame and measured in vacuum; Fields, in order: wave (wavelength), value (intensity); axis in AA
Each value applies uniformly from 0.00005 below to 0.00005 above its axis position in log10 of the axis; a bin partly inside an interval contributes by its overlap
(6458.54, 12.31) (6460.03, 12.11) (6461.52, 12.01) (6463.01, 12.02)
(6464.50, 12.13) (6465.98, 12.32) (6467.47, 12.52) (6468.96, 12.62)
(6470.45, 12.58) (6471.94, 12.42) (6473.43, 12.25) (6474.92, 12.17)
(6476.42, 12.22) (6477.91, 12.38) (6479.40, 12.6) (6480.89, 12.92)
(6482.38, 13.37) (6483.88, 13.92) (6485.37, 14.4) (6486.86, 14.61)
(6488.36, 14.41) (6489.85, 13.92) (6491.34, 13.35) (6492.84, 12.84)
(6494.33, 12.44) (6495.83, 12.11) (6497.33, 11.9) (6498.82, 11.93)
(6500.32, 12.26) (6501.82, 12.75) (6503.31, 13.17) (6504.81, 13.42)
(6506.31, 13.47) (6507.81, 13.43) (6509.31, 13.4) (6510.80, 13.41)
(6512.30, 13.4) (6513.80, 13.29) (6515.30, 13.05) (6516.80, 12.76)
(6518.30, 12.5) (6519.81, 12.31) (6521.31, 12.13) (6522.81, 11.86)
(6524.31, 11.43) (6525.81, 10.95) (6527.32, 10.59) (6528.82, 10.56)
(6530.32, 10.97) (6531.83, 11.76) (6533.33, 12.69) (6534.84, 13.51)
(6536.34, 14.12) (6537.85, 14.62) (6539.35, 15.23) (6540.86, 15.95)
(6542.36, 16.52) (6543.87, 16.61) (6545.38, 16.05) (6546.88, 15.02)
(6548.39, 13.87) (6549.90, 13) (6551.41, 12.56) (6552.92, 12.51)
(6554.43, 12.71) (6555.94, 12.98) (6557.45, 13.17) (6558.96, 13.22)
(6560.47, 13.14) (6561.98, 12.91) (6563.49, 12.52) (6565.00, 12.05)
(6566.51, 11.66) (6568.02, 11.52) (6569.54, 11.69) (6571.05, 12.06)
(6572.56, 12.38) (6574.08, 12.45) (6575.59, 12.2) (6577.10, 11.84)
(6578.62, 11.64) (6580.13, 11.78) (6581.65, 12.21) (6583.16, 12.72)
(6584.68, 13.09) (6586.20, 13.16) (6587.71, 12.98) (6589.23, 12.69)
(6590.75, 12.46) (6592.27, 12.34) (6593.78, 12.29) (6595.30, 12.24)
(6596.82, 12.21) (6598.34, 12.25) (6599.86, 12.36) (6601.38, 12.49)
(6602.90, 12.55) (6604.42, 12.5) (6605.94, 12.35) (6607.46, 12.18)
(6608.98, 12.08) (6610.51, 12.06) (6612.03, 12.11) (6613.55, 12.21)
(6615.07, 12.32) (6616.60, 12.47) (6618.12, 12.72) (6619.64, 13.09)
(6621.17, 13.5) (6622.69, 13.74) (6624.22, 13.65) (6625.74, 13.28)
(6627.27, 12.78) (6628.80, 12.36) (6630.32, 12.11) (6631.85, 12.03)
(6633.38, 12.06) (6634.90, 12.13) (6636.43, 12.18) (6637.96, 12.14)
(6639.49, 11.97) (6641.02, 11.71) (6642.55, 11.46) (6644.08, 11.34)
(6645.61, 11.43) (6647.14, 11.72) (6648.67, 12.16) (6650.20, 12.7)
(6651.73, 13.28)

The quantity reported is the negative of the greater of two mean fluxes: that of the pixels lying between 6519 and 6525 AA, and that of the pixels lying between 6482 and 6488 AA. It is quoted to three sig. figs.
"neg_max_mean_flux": -14.1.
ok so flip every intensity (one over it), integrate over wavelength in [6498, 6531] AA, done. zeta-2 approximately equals 2.68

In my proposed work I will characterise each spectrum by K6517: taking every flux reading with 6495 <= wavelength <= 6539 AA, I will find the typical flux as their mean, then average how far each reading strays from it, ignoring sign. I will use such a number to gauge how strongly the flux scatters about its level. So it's 0.85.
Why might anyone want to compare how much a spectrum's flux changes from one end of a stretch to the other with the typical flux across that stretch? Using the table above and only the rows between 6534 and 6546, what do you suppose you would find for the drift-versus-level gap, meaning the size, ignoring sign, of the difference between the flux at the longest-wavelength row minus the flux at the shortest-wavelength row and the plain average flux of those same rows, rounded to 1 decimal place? 12.8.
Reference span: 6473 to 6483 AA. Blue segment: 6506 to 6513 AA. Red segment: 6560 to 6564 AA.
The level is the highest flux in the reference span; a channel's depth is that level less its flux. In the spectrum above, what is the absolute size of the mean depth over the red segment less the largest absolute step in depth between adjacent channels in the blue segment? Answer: 0.47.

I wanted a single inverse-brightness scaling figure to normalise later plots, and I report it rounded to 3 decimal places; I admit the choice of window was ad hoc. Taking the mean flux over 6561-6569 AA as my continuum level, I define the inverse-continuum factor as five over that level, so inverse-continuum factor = 0.412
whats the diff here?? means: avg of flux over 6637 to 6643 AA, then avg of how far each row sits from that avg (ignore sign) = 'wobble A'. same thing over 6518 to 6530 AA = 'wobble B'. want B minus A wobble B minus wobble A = 0.42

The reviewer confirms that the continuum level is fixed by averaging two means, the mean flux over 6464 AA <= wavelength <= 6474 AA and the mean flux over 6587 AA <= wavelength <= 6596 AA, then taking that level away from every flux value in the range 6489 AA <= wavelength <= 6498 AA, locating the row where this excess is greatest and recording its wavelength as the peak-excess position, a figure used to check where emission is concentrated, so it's 6489.85 AA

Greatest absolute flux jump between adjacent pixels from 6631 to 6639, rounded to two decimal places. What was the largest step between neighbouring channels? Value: 0.07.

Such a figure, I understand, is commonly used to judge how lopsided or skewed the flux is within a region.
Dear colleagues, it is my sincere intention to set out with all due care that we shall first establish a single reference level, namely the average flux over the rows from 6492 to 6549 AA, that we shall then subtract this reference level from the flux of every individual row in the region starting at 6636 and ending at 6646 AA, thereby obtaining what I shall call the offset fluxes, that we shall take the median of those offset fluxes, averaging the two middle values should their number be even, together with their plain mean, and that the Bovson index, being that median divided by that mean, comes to 1.03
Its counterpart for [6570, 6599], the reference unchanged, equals 1.10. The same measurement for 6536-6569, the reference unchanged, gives 0.07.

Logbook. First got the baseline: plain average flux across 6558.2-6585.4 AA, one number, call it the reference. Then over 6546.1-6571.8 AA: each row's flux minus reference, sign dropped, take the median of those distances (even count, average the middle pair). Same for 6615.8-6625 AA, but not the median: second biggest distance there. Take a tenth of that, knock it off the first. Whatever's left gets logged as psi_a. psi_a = 0.49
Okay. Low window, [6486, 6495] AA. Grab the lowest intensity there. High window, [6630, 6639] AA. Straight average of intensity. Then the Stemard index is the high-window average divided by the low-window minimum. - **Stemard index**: 0.97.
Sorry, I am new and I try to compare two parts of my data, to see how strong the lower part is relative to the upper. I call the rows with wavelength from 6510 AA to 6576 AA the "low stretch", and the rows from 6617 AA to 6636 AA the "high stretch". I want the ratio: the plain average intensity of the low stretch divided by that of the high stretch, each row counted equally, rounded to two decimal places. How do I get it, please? 1.01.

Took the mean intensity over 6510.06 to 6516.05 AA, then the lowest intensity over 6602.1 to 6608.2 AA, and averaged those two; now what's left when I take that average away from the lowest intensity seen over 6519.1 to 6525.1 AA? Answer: -1.3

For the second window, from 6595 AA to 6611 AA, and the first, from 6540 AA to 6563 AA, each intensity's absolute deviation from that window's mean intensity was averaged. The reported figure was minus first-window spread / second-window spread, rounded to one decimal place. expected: -9.7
